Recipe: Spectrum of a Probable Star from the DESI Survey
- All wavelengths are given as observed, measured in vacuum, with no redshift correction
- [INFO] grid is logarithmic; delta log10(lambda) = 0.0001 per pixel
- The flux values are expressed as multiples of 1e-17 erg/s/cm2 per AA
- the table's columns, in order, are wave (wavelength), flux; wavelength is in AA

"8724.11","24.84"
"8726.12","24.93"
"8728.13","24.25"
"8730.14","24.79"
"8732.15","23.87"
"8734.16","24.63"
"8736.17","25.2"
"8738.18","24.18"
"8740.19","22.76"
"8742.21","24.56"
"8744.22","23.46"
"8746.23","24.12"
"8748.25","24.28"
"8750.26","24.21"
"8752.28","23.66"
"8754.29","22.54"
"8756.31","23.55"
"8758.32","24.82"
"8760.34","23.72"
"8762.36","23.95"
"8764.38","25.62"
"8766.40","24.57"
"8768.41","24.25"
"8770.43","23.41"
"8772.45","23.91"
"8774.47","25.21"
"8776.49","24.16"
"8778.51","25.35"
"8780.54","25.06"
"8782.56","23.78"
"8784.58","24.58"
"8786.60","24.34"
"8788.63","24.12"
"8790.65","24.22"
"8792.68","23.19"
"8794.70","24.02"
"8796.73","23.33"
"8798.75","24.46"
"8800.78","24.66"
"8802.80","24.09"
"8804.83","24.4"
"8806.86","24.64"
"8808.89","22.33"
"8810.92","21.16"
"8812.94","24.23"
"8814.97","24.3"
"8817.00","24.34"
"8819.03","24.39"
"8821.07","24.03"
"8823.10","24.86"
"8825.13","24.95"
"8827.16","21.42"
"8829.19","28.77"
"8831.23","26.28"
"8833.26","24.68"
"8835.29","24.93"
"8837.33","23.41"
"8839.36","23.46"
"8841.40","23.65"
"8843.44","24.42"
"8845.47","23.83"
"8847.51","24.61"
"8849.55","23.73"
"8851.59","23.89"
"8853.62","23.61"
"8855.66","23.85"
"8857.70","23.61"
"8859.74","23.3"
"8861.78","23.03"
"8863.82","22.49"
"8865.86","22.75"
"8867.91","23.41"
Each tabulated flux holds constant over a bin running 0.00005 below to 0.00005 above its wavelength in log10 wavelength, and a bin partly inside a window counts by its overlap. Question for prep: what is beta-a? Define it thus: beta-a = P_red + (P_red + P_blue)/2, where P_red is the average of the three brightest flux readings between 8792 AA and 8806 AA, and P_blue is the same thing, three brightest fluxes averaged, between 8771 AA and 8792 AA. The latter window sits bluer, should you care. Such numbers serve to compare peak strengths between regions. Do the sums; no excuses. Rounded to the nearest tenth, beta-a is 49.4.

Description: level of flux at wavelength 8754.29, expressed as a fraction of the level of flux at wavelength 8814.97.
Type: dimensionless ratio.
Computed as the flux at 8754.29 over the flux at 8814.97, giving 0.93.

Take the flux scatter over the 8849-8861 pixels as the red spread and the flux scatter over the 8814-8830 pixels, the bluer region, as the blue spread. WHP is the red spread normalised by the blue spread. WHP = 0.1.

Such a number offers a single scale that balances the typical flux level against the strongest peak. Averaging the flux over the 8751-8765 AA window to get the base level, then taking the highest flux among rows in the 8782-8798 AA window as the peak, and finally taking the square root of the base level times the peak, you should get 24.3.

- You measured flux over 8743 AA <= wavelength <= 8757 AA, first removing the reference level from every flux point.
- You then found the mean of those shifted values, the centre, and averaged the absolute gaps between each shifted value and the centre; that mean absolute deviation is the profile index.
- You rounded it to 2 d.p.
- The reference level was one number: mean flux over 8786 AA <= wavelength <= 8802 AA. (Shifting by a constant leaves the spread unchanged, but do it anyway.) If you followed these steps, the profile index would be 0.44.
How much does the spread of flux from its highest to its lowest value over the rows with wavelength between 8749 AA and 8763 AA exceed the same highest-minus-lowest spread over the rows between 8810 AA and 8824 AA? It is -1.4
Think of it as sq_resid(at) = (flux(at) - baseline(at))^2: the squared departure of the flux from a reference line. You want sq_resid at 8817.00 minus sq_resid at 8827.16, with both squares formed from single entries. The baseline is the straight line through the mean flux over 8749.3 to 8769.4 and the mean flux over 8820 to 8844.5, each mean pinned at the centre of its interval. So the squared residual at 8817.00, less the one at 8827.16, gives -9.7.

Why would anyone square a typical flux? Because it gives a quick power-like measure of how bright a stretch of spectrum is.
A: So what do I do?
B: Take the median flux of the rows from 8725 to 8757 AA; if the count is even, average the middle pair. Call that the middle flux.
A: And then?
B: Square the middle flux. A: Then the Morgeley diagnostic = 585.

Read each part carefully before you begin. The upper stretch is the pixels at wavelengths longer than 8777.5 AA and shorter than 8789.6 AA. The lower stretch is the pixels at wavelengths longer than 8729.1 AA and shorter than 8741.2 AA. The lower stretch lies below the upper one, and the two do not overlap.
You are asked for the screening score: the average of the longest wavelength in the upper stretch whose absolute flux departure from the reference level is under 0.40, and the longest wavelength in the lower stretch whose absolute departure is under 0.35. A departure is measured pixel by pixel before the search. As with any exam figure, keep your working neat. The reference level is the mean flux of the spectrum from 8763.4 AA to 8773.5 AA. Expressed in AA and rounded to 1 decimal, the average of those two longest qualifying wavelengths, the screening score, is 8763.4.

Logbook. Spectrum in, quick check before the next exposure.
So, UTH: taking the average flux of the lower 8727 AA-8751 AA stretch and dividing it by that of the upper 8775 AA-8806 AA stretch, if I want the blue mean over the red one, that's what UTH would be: 1.00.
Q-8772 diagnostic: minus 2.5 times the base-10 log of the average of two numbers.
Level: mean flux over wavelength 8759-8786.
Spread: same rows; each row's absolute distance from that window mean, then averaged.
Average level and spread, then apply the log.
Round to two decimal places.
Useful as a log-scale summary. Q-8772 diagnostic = -2.74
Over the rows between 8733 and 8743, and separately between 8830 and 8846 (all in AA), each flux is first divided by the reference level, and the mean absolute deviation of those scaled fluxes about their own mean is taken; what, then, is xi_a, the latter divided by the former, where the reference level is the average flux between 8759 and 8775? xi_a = 1.2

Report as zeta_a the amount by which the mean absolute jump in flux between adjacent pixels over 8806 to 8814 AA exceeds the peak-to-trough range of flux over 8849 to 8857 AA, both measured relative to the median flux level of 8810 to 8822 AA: 1.9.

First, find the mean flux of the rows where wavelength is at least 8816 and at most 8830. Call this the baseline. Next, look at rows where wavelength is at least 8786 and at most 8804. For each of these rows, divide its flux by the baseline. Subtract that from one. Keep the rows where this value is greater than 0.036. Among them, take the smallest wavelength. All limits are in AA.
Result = 8792.68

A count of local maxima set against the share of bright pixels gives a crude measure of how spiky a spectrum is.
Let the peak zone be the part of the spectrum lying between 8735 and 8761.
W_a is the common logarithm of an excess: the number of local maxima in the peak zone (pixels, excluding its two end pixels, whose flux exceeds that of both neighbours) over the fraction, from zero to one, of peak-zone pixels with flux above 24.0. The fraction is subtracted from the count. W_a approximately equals 0.39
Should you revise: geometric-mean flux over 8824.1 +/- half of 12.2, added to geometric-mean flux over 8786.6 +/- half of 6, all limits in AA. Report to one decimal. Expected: 49.0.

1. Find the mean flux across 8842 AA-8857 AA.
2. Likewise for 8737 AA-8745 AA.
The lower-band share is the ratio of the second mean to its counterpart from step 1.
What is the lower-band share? 0.99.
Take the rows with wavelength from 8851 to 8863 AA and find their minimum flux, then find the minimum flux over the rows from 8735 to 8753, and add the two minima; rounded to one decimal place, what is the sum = 45.8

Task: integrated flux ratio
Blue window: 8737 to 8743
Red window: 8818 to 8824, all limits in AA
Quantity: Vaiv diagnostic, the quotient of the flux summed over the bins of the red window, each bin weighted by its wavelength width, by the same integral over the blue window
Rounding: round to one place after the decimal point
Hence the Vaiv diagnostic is 1.0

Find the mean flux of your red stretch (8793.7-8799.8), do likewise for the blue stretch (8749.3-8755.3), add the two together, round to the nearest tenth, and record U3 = 47.4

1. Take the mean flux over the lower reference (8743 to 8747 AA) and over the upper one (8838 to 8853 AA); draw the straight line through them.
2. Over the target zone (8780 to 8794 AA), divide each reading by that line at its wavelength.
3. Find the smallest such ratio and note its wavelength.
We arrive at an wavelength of 8792.68 AA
